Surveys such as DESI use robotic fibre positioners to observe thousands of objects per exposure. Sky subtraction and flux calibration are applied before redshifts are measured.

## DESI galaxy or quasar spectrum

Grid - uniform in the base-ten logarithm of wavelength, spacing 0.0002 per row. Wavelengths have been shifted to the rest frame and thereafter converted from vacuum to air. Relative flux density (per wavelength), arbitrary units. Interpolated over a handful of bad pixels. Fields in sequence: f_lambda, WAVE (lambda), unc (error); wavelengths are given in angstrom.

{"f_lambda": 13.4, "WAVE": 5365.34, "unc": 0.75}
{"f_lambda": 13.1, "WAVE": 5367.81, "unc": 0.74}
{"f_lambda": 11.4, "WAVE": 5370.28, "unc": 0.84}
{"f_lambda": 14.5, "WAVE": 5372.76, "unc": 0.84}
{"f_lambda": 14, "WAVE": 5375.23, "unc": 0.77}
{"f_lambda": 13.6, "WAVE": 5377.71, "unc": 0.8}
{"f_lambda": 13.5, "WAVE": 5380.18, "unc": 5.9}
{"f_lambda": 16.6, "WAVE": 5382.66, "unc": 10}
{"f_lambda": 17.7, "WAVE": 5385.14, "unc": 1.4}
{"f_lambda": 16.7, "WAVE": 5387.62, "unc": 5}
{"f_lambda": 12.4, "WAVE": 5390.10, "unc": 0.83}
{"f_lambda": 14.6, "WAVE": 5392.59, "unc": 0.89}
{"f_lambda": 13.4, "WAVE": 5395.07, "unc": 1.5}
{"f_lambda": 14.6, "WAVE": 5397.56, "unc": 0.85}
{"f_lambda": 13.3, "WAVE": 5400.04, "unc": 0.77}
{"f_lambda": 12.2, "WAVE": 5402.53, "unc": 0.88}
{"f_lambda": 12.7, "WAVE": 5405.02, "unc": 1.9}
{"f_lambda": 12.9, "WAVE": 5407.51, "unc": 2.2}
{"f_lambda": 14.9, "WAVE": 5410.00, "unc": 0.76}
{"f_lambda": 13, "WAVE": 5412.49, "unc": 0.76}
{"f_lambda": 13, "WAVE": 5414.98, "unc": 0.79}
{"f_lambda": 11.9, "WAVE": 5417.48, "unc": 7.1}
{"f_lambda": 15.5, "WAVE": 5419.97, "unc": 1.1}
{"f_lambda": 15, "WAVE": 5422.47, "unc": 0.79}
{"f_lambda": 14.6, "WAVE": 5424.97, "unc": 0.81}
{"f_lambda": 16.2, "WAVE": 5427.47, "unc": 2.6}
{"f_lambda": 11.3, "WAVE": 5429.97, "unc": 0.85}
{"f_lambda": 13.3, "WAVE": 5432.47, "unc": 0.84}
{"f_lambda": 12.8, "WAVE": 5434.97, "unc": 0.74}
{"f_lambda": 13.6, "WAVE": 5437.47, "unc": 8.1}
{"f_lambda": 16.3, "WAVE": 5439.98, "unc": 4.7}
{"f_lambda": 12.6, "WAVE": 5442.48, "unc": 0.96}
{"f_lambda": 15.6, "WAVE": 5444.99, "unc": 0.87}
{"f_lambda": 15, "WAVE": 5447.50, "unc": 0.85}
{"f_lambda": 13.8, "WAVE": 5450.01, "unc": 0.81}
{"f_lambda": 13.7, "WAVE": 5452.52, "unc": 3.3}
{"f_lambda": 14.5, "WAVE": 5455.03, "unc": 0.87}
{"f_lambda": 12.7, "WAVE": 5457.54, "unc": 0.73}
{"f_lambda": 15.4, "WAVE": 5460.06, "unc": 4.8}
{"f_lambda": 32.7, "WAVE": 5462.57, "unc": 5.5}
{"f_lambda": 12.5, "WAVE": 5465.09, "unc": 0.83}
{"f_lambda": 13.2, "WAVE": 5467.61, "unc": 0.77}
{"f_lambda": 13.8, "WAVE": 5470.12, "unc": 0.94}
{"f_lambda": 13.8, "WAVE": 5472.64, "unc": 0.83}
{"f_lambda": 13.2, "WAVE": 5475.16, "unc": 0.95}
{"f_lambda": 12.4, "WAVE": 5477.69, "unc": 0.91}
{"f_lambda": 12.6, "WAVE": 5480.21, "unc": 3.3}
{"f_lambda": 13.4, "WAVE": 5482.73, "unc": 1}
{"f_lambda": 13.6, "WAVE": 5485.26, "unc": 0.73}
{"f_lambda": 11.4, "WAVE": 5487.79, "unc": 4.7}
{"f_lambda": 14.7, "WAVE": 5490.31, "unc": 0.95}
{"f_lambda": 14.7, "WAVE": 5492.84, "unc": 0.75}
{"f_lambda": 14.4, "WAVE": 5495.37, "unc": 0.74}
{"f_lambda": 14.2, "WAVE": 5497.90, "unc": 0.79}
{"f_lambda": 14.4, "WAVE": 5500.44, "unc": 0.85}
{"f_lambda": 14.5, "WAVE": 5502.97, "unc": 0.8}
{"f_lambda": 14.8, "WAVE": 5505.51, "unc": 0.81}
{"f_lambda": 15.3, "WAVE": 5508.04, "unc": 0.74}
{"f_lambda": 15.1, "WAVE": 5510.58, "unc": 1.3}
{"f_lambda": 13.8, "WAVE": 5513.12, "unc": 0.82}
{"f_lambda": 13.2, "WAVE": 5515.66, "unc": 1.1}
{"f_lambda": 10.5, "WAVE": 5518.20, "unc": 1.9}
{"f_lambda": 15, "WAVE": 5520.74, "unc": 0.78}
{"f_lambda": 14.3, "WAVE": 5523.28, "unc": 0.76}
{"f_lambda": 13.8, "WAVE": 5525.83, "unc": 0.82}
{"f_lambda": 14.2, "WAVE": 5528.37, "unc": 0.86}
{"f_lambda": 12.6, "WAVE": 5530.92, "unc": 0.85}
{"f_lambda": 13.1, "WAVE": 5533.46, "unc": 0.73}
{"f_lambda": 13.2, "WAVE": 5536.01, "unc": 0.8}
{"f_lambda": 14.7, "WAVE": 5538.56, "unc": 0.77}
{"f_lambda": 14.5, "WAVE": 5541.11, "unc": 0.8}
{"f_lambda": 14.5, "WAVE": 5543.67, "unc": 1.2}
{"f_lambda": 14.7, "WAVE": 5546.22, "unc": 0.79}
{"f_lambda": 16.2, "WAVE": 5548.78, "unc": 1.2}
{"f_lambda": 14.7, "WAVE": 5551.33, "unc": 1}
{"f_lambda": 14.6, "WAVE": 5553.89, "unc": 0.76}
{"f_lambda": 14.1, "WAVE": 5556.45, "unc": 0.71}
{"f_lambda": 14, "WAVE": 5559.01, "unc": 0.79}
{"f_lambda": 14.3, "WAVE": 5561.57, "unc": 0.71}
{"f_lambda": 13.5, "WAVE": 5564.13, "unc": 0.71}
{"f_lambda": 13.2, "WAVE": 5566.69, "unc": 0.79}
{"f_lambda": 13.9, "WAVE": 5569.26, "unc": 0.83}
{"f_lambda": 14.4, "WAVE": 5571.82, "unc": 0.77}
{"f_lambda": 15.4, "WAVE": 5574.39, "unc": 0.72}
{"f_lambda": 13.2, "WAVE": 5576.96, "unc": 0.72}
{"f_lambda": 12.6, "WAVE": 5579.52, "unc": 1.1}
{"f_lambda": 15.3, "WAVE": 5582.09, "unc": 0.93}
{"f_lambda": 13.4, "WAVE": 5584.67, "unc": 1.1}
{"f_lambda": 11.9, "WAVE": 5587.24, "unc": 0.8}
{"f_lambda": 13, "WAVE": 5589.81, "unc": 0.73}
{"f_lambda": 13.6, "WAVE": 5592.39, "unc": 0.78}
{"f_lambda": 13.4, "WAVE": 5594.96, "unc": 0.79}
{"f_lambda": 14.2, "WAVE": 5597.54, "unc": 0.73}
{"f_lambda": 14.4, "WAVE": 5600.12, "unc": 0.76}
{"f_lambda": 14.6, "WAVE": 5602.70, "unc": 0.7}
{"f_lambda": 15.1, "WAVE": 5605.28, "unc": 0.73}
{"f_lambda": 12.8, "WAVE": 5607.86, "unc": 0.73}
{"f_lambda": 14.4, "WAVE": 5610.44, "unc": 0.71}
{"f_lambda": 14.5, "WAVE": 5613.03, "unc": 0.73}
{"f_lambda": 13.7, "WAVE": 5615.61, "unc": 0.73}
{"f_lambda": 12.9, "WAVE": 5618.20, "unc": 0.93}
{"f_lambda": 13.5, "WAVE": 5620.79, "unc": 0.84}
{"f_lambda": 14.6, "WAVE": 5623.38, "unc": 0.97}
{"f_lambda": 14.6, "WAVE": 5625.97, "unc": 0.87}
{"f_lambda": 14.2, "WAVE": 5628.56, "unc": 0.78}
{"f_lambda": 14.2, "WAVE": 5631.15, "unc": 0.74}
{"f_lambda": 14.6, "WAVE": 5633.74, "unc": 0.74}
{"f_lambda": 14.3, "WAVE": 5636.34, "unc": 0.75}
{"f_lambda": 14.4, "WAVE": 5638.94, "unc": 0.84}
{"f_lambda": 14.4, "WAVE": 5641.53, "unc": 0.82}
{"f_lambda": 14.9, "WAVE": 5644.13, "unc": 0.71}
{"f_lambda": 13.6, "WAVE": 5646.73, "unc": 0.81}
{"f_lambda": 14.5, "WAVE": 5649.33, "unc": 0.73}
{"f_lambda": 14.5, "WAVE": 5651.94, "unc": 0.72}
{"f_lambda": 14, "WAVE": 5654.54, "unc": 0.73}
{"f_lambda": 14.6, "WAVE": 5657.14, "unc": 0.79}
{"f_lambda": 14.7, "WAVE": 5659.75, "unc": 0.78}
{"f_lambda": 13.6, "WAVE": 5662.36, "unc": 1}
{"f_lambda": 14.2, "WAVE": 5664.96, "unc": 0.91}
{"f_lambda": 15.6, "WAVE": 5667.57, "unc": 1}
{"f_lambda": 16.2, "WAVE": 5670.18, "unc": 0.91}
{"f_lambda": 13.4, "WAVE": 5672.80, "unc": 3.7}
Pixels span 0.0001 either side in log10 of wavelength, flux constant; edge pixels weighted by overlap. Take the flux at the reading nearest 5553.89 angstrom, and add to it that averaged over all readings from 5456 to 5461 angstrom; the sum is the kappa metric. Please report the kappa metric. 28.6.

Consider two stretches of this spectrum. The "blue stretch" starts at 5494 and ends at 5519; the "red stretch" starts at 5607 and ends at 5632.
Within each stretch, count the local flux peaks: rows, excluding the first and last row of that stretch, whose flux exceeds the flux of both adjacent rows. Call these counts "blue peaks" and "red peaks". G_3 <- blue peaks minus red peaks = 0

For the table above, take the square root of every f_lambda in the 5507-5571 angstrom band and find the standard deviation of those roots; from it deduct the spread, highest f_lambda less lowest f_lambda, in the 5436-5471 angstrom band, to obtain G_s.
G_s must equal -20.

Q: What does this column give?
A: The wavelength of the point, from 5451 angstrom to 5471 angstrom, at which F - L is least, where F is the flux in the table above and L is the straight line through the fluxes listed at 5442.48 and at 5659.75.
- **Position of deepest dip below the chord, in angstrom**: 5465.09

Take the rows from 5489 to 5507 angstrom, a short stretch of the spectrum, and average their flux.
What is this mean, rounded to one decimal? 14.5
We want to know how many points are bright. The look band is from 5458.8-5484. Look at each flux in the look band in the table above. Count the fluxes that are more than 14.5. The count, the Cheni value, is 2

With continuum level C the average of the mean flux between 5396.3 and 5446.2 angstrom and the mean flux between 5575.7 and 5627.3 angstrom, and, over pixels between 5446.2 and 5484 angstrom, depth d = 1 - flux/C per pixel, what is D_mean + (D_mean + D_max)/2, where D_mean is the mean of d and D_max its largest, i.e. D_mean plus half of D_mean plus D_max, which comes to -0.067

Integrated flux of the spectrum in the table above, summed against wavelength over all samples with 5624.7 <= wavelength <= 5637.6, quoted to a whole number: 186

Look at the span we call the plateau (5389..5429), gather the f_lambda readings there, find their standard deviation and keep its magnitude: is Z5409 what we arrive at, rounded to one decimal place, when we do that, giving 1.3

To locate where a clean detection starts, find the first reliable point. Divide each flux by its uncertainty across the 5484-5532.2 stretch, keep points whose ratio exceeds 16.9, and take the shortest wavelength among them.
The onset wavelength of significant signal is 5485.26 angstrom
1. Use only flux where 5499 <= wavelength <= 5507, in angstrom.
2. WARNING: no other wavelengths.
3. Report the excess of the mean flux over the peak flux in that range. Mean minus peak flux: -0.23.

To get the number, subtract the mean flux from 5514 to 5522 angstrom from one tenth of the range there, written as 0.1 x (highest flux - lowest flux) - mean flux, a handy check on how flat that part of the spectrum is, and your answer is -12.5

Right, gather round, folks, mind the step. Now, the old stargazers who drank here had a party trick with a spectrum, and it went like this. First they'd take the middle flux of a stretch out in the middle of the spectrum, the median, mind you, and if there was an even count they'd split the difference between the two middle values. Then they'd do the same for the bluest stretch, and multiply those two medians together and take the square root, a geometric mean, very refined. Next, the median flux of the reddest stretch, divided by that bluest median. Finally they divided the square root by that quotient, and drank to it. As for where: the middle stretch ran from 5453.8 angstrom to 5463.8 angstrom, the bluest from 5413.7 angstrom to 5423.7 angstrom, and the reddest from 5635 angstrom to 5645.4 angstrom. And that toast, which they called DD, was 14.1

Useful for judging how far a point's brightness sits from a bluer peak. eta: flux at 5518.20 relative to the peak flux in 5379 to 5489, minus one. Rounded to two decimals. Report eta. -0.68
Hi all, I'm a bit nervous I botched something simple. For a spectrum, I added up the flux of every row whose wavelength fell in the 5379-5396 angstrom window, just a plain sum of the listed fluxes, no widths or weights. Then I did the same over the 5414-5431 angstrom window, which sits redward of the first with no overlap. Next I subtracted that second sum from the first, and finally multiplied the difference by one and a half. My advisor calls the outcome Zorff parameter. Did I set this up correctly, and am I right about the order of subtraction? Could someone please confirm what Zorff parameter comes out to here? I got 11.1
